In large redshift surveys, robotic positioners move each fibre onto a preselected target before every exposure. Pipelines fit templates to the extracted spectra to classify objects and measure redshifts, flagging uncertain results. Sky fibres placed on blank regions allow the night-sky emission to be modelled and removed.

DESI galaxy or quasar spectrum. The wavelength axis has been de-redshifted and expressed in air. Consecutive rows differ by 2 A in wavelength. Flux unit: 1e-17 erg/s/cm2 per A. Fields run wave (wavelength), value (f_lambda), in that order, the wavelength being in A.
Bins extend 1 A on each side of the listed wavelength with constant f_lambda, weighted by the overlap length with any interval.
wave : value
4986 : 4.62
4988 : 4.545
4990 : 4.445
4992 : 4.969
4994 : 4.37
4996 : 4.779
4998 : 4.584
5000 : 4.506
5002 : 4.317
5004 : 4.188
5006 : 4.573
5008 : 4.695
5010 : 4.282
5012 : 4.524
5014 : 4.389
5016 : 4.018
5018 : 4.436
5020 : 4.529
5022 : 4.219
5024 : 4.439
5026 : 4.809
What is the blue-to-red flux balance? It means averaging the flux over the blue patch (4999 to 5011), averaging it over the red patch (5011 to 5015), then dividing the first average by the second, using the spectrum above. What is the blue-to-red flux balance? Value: 0.99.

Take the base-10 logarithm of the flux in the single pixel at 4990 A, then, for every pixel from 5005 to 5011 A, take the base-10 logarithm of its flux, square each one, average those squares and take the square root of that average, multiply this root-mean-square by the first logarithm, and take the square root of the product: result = 0.651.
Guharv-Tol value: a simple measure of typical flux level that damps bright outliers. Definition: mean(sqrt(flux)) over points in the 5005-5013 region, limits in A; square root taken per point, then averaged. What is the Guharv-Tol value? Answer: 2.13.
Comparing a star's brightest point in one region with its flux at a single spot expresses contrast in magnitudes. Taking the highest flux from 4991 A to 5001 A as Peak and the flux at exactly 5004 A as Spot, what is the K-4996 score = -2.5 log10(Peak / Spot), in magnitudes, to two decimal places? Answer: -0.19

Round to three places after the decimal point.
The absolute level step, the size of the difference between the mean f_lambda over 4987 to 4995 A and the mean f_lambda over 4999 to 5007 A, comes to 0.186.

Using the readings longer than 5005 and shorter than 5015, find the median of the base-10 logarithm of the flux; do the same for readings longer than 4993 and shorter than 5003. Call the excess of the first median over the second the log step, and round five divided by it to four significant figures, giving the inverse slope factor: 2888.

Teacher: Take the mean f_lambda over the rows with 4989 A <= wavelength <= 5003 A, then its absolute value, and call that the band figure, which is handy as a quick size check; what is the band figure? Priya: 4.57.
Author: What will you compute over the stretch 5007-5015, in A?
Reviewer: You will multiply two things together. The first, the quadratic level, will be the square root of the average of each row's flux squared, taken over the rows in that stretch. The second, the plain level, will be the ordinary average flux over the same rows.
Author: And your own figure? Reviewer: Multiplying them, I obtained 20.0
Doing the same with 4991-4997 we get 22.2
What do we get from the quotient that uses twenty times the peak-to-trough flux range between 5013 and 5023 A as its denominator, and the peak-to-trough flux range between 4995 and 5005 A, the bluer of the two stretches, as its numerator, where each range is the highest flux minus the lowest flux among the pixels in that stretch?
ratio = 0.0578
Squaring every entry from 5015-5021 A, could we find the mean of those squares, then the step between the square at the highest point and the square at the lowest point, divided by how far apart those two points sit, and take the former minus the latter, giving 17.7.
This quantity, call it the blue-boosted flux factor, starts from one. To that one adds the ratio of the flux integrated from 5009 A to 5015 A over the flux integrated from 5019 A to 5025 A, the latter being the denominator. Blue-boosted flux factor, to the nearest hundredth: 2.00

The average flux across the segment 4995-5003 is 4.55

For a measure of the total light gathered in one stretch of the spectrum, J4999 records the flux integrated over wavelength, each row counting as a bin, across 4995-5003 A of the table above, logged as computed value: 36.4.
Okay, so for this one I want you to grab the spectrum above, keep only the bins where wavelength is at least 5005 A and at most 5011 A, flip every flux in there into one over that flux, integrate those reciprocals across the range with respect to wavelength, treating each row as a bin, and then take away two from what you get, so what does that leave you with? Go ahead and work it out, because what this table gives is -0.67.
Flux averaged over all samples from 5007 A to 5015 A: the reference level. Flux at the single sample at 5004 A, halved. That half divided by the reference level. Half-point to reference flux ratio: 0.468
